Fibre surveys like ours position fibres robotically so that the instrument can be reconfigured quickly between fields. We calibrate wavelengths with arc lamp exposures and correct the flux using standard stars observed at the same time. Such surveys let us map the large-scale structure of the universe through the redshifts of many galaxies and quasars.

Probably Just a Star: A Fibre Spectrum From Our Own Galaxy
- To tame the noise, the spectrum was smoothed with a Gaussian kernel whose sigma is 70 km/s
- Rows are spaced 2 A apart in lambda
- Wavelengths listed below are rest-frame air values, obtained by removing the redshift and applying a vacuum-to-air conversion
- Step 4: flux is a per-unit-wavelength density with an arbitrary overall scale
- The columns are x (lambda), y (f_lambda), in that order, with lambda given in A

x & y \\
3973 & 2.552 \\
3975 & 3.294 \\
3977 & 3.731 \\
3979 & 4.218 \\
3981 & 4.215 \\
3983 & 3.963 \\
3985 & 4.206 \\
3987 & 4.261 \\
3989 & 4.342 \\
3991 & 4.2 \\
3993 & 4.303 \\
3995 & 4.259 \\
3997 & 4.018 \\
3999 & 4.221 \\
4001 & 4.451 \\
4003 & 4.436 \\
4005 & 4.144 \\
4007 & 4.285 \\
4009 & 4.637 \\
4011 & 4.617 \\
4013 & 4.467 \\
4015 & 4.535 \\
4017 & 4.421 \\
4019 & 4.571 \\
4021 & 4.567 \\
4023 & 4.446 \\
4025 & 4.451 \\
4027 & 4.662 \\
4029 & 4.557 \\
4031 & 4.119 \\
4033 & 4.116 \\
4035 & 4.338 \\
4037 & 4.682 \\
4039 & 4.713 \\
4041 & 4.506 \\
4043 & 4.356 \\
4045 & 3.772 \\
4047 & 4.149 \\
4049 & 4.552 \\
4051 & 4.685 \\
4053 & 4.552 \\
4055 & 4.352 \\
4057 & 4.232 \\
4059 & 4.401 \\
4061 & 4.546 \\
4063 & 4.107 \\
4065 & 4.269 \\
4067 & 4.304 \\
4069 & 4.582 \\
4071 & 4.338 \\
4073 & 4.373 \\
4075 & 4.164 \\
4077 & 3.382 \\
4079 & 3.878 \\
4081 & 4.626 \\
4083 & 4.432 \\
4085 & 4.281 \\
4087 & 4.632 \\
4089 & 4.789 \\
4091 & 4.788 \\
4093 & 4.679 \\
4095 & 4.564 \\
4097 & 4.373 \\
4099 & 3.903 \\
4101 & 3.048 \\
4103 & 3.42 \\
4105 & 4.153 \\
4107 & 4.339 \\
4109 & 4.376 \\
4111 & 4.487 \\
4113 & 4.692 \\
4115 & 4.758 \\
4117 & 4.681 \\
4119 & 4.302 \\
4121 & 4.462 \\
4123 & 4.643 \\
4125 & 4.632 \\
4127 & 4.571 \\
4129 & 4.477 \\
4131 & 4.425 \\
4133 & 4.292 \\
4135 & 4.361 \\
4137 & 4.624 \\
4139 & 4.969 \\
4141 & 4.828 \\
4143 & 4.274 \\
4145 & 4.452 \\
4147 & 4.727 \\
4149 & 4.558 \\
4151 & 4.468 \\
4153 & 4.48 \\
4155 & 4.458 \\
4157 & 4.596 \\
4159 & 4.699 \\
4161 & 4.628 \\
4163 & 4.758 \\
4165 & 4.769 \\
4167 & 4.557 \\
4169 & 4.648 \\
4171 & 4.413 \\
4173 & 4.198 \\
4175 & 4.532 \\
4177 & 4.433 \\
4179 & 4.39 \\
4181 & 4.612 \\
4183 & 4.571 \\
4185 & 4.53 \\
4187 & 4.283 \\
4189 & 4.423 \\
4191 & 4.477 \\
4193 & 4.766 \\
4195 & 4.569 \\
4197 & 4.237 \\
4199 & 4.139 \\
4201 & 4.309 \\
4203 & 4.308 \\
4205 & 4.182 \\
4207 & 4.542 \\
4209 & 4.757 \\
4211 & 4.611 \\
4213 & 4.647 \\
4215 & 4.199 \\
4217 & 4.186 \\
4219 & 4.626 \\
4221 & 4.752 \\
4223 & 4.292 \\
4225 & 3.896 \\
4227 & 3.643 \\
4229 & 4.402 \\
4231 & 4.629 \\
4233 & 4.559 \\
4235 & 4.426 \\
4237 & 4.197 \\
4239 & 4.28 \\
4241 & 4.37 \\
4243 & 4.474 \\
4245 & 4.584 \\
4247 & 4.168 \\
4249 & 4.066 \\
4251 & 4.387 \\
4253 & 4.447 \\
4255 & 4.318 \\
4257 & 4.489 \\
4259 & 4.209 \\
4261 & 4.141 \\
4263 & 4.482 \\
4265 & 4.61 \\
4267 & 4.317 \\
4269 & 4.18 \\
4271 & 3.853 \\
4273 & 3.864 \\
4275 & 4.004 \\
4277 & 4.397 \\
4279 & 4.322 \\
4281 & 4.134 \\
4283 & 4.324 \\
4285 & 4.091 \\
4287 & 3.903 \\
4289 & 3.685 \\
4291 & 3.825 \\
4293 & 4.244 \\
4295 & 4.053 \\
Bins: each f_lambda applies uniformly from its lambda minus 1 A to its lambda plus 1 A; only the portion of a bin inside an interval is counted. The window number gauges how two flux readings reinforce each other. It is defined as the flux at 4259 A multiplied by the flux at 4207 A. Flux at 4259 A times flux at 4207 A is 19.1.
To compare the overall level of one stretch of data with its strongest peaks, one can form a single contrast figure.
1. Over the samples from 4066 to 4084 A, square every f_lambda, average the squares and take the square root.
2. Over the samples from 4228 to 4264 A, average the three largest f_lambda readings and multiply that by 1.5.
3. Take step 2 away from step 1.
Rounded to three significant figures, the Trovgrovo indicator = -2.64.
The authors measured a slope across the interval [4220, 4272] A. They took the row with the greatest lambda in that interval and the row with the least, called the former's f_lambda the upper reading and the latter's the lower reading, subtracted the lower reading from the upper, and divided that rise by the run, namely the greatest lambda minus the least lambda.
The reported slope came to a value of -0.018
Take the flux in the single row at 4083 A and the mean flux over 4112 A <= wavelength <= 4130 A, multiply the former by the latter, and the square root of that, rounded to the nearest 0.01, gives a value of 4.51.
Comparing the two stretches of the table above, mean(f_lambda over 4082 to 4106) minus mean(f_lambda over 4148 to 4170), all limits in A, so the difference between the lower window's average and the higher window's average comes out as -0.35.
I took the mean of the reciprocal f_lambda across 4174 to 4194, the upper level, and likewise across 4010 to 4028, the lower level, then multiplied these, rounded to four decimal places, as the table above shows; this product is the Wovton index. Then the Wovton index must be 0.0491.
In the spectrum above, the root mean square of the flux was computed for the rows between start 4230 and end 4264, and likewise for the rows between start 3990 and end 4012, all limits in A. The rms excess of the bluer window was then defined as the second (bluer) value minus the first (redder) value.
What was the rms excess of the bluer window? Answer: -0.04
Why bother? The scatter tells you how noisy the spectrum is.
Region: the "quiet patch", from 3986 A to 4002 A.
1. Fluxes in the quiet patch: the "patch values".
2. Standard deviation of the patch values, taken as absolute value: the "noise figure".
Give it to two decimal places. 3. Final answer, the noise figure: 0.12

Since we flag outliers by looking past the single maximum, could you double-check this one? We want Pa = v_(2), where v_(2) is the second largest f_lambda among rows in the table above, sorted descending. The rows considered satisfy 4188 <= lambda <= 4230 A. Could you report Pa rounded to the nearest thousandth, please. 4.757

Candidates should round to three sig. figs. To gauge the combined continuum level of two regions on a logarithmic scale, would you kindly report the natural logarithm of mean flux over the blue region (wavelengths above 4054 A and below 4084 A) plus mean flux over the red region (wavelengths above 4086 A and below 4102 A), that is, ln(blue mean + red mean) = 2.15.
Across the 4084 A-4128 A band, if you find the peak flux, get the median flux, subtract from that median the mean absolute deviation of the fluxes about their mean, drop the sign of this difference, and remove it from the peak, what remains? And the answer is 0.56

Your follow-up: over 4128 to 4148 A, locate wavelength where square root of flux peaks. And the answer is 4139 A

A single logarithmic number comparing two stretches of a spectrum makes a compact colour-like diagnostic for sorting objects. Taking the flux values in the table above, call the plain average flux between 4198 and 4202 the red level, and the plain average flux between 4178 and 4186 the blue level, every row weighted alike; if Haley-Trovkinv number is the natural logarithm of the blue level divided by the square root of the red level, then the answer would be 0.789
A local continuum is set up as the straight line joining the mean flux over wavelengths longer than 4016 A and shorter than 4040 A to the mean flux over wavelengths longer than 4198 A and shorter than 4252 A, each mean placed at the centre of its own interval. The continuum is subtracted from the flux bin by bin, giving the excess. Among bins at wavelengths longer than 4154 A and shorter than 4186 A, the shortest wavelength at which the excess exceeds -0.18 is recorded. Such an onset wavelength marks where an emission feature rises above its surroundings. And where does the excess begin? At 4155 A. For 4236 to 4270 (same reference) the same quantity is 4237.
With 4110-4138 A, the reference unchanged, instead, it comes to 4111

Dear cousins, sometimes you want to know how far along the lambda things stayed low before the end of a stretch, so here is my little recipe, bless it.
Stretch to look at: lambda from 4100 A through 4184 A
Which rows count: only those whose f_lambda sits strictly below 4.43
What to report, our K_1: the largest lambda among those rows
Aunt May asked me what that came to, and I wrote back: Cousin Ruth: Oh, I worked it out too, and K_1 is 4179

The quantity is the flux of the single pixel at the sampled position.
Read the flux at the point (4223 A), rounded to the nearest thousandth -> 4.292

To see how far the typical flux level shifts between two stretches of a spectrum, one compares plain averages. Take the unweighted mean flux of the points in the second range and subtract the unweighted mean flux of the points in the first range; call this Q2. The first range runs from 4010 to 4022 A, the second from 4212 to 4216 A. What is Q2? -0.11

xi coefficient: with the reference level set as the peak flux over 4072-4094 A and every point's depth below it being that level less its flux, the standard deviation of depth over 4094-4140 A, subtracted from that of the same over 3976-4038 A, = -0.20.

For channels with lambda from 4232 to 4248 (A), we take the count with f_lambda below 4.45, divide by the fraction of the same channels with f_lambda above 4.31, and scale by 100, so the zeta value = 800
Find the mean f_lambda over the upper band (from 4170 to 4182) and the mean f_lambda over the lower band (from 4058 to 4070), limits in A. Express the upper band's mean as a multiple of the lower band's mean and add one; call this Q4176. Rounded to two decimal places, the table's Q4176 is 2.01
